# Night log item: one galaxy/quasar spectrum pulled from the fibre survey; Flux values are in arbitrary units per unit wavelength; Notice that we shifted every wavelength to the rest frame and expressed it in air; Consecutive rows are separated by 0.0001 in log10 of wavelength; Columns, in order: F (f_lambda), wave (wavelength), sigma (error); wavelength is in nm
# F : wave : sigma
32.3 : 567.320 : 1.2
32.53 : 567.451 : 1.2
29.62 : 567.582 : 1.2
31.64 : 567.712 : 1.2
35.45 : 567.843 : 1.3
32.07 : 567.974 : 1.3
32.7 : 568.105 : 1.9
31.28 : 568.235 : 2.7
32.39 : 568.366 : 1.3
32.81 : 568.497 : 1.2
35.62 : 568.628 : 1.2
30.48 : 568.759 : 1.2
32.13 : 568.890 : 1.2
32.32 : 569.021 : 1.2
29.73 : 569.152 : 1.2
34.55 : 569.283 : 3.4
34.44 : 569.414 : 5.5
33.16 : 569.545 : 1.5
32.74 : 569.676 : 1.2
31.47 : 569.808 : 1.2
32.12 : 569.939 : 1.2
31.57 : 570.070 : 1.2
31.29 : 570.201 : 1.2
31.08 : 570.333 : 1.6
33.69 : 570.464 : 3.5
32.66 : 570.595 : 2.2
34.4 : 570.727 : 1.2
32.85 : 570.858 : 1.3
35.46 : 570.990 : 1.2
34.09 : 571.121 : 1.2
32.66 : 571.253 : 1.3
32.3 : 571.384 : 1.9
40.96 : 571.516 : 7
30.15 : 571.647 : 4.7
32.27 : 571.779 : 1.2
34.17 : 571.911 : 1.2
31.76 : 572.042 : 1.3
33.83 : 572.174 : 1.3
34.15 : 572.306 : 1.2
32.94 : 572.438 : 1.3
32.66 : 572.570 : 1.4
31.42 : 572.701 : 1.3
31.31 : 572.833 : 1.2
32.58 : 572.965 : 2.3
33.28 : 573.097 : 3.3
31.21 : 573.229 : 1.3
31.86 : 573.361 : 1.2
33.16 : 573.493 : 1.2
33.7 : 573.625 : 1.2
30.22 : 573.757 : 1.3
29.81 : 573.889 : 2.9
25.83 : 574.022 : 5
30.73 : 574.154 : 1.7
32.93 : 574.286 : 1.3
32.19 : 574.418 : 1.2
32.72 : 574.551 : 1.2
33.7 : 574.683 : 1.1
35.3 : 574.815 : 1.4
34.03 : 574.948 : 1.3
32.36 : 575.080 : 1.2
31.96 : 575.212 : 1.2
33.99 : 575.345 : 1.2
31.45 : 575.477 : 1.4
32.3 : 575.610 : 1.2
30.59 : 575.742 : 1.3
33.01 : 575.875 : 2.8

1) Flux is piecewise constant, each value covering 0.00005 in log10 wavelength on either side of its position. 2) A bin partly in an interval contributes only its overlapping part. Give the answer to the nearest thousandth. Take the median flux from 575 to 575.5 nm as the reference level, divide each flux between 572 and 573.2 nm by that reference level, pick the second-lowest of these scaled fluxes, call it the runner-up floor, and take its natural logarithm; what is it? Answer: -0.023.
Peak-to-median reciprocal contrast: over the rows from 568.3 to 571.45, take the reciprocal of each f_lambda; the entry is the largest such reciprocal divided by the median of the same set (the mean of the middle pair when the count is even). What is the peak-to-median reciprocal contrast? 1.10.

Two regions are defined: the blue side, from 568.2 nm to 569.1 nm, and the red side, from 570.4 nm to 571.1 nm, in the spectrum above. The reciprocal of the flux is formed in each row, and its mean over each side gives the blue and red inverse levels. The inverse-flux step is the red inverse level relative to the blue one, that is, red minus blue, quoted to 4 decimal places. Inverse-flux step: -0.0013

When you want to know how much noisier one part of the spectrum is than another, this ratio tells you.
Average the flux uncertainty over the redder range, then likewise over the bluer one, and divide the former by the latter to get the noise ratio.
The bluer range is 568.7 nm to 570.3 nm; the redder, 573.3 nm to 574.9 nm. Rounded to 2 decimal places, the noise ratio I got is 0.98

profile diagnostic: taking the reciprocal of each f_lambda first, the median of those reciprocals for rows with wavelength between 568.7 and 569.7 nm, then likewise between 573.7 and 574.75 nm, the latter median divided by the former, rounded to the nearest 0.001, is 1.035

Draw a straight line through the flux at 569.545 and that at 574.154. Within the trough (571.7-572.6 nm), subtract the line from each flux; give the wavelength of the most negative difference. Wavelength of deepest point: 572.042 nm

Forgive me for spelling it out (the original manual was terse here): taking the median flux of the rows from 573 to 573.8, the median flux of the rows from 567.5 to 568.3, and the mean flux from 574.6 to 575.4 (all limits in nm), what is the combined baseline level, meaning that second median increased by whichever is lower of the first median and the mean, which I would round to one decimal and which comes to 64.4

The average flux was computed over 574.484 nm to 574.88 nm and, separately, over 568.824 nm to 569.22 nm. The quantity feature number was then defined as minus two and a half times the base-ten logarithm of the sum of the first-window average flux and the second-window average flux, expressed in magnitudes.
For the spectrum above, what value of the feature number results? -4.54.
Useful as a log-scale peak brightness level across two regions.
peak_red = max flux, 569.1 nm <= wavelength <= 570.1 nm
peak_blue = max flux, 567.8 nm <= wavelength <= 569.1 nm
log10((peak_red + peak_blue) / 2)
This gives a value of 1.545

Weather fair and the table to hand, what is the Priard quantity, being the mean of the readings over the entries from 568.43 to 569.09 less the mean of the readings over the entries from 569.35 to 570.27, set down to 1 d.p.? 0.3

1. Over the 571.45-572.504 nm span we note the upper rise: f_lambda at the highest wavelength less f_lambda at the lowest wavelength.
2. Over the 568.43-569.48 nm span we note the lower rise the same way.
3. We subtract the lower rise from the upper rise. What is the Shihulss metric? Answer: -10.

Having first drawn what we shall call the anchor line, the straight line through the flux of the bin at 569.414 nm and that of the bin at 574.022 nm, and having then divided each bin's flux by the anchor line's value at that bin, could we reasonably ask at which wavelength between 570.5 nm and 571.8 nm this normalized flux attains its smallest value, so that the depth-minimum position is 571.647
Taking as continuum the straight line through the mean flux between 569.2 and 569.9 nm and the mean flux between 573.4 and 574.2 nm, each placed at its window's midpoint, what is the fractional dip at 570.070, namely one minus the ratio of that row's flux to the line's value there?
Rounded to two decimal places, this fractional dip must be 0.04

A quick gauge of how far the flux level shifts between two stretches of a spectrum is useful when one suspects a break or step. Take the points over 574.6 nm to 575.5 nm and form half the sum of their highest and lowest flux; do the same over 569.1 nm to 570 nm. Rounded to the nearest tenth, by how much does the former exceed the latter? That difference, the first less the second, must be 1.2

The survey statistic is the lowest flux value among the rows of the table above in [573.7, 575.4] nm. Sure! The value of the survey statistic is 25.83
